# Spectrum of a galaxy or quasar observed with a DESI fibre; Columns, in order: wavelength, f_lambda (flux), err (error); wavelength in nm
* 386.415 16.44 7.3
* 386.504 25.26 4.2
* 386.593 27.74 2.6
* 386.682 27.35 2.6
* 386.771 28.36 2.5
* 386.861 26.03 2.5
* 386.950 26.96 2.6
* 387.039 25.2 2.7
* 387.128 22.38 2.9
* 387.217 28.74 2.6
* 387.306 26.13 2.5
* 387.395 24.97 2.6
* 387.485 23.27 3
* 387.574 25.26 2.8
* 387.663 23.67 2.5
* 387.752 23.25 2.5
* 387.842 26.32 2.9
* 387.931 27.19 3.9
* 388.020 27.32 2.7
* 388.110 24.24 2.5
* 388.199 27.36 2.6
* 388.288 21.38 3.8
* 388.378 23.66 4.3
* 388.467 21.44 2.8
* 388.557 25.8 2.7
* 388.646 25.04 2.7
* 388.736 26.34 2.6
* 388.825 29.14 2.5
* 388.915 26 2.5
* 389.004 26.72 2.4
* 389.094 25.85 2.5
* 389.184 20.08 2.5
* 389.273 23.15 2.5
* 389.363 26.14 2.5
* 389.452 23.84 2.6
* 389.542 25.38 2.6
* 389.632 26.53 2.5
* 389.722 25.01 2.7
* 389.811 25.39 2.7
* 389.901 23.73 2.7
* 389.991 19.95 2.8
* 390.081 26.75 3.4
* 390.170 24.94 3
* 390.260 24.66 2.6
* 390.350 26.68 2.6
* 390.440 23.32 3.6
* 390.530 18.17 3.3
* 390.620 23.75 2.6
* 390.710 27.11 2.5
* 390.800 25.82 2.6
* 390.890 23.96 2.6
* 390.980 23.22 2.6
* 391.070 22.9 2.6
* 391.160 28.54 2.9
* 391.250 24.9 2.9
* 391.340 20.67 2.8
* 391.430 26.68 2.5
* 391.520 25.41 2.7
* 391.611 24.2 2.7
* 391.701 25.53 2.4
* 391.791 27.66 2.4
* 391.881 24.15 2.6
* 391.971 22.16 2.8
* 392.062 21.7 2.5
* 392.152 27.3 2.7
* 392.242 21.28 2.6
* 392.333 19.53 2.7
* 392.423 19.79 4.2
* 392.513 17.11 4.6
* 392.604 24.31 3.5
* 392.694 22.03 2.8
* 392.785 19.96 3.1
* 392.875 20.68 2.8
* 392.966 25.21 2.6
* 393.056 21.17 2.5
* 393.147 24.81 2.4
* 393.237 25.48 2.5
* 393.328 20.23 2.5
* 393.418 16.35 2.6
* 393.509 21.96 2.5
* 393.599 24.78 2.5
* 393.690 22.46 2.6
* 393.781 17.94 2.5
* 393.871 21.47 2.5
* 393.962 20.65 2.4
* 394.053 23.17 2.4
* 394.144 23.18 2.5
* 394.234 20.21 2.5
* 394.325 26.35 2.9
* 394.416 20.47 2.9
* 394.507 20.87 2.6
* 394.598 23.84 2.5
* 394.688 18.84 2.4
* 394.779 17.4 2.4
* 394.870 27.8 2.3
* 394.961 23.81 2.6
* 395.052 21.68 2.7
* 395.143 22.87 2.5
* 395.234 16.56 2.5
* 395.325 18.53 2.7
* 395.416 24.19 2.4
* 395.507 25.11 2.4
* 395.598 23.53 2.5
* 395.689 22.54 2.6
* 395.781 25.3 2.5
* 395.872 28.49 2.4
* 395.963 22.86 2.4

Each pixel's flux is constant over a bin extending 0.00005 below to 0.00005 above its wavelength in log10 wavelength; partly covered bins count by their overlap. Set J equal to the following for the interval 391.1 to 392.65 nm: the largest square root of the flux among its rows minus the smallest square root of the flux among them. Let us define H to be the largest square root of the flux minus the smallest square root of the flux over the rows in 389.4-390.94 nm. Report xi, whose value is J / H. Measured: 1.3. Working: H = 0.94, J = 1.21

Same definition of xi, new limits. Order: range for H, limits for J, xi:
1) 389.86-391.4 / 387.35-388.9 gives 0.7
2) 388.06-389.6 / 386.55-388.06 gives 0.7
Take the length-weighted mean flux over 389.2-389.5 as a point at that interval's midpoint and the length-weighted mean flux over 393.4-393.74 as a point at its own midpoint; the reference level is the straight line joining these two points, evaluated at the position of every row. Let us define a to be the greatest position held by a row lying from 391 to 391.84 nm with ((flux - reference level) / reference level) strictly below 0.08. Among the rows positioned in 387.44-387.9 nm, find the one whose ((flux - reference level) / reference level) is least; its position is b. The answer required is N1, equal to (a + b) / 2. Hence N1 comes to 389.55 nm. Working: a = 391.611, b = 387.485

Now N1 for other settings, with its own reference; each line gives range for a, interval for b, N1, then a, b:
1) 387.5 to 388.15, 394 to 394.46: 391.17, 388.110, 394.234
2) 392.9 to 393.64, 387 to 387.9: 390.32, 393.509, 387.128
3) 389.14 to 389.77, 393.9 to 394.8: 392.25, 389.722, 394.779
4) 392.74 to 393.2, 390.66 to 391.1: 392.06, 393.056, 391.070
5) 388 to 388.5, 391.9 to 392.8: 390.49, 388.467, 392.513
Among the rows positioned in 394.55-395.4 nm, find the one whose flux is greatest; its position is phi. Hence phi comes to 394.870 nm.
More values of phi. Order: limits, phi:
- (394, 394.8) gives 394.325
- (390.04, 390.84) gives 390.710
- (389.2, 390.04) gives 389.632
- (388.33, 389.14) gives 388.825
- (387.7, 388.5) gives 388.199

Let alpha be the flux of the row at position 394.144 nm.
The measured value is 23.18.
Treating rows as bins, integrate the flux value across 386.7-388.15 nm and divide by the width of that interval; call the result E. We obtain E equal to 25.6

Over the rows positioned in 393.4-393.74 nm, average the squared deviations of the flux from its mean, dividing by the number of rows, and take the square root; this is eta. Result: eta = 3.1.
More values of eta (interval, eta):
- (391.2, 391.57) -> 2.3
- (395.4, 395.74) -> 0.9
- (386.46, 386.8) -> 1.2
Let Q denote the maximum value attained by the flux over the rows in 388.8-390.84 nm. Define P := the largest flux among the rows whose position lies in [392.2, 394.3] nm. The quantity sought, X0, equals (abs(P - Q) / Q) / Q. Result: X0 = 0.0043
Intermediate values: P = 25.48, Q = 29.14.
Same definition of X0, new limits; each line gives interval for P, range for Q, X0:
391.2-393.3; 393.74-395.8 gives 0.0002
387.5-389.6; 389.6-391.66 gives 0.0007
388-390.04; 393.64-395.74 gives 0.0017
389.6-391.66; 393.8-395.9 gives 0.0001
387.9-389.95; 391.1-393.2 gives 0.0007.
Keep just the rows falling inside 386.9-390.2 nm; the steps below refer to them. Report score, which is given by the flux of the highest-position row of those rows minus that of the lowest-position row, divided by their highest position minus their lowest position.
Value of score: -0.6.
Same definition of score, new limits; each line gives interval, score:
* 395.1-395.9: 7.7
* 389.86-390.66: 0.0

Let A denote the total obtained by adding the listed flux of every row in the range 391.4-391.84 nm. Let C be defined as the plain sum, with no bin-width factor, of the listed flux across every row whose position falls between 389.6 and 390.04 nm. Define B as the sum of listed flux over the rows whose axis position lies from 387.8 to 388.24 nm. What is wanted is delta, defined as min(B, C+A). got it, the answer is 132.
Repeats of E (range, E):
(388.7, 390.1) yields 25.0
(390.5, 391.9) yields 24.6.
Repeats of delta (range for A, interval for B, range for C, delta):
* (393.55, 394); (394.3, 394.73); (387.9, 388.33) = 110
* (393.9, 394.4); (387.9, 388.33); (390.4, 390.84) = 127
